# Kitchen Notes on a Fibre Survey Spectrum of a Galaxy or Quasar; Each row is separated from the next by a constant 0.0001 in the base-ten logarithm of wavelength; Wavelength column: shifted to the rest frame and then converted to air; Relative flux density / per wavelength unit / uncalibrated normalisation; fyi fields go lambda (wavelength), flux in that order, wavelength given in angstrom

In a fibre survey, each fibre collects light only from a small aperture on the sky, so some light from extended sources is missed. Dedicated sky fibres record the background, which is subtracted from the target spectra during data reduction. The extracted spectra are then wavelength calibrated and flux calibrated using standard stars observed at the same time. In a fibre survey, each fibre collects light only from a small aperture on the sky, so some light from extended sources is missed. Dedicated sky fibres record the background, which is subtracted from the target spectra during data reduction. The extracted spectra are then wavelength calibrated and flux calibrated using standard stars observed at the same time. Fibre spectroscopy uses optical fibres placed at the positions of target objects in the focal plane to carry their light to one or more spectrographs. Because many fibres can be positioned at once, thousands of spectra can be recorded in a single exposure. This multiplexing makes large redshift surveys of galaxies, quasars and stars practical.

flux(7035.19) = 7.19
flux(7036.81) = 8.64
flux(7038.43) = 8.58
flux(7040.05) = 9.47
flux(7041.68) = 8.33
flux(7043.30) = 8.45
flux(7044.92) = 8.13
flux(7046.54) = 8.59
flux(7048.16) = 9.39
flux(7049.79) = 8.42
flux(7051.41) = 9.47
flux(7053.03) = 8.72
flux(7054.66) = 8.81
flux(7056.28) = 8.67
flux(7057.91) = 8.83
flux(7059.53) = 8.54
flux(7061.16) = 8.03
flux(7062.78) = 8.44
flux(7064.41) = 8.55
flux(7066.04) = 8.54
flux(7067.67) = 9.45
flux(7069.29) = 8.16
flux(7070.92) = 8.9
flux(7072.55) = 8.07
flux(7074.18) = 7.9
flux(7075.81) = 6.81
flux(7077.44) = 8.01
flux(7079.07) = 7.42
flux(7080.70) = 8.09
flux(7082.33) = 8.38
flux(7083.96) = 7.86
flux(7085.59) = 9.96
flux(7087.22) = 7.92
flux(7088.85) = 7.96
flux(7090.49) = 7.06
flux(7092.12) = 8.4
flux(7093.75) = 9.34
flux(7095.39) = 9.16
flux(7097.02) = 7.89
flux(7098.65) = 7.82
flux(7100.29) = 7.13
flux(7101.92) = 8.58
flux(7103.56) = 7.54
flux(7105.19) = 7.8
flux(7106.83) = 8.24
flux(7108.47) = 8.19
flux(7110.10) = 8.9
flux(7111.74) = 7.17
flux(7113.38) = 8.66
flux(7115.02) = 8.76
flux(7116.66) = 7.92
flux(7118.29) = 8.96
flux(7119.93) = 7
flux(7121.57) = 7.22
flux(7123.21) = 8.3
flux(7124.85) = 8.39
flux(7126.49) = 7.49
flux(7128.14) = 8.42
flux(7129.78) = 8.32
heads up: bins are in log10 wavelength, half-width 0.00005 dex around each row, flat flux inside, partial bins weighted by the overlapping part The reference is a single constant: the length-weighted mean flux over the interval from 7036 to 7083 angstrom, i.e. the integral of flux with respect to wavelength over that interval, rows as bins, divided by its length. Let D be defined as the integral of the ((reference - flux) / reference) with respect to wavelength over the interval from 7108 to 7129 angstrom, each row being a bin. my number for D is 0.91 angstrom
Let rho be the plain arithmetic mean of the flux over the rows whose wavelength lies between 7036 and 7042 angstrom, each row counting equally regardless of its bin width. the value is 8.8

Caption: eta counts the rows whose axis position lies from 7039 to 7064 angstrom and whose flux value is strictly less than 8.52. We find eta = 6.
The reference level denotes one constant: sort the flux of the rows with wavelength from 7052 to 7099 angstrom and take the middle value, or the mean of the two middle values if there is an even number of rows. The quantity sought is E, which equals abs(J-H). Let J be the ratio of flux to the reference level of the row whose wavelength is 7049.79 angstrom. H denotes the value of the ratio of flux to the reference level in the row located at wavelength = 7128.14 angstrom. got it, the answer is 0.00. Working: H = 1.00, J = 1.00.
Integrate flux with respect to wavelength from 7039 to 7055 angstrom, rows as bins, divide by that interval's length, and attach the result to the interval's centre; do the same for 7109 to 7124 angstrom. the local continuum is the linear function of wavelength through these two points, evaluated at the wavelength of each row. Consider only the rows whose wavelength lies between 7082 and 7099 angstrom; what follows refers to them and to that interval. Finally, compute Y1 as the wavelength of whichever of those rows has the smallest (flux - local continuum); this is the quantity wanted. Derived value 7090.49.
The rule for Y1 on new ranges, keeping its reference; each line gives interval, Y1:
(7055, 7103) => 7075.81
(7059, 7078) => 7075.81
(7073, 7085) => 7075.81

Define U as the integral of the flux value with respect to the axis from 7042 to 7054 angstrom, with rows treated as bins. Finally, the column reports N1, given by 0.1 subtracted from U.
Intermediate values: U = 105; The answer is 105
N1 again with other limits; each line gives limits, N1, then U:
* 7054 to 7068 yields 121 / 121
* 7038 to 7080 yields 356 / 356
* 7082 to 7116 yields 279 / 280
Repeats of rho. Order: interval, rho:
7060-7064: 8.2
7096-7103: 7.9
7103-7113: 8.0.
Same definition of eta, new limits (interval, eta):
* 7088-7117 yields 12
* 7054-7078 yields 7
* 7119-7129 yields 6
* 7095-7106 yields 5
